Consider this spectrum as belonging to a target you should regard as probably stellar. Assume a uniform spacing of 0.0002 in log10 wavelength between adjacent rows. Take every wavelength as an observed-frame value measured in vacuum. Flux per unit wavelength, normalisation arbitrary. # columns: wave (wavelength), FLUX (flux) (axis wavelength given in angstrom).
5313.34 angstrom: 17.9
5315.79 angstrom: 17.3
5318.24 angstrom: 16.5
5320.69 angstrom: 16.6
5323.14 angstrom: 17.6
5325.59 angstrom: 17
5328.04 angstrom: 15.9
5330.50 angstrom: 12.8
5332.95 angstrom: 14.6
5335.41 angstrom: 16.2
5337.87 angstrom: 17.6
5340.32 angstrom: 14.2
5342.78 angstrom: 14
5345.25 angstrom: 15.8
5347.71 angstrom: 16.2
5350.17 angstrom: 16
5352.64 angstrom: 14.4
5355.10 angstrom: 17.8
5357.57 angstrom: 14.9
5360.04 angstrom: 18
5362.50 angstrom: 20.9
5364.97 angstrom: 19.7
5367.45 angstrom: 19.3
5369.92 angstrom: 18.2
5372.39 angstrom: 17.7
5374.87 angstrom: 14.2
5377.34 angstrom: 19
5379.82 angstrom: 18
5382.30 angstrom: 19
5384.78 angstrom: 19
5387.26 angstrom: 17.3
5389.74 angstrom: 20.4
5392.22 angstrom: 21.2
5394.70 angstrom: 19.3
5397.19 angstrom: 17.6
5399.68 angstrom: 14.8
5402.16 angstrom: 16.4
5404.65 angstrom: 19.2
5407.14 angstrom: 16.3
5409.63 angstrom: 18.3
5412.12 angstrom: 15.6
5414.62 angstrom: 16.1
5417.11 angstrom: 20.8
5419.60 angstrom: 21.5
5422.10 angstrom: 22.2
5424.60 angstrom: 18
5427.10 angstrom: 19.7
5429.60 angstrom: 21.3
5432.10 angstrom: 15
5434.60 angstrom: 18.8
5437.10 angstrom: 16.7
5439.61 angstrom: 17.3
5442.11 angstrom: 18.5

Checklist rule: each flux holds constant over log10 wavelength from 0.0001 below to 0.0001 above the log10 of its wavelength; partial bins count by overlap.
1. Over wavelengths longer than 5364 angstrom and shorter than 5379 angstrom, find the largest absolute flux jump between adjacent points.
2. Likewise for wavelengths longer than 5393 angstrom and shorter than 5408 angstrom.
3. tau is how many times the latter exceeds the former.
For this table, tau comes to 0.60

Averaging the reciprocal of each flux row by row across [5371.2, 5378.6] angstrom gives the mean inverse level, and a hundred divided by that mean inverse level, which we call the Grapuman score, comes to 1671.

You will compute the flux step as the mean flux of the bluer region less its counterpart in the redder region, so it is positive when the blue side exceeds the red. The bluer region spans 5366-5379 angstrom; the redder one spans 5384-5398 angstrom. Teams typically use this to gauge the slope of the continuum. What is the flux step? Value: -1.5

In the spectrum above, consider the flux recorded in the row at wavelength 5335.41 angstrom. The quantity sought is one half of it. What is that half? 8.1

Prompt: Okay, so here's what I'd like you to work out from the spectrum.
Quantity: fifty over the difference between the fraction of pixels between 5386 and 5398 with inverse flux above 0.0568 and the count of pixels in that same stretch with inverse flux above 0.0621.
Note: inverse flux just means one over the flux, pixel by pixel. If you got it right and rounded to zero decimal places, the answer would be 125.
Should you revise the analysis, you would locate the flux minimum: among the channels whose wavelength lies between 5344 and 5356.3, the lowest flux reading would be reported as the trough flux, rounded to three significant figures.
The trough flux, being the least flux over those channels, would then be 14.4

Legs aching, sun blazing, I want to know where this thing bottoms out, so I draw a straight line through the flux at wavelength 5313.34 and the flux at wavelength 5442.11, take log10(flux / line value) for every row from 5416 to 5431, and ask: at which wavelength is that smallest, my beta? 5424.60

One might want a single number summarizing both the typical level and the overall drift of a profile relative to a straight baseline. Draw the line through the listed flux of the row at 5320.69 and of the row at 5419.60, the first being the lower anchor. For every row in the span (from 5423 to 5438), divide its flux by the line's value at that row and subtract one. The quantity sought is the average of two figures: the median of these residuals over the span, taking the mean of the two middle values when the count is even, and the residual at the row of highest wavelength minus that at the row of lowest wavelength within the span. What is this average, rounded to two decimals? -0.12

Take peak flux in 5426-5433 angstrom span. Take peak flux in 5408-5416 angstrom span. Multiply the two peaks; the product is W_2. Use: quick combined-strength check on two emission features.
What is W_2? 390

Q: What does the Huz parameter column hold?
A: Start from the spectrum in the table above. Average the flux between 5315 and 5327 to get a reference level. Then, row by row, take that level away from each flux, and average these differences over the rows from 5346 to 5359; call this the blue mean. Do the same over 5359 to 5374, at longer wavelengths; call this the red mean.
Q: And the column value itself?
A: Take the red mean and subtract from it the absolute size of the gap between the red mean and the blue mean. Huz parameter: -1.1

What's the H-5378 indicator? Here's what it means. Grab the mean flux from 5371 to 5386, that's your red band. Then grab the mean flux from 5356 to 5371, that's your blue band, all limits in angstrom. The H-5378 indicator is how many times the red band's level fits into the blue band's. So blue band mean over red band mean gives 1.04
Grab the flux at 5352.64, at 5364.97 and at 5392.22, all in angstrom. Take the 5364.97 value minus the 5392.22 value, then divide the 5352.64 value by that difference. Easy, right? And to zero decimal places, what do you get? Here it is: -10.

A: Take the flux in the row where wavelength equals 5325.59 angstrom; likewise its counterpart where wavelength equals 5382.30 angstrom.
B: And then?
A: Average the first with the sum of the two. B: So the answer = 26.5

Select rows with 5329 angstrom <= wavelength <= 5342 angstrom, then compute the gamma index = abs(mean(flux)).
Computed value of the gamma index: 15.1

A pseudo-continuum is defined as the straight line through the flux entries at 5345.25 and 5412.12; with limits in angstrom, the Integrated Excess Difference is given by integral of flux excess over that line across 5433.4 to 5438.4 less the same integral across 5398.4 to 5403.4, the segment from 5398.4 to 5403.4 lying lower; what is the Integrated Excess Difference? 11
